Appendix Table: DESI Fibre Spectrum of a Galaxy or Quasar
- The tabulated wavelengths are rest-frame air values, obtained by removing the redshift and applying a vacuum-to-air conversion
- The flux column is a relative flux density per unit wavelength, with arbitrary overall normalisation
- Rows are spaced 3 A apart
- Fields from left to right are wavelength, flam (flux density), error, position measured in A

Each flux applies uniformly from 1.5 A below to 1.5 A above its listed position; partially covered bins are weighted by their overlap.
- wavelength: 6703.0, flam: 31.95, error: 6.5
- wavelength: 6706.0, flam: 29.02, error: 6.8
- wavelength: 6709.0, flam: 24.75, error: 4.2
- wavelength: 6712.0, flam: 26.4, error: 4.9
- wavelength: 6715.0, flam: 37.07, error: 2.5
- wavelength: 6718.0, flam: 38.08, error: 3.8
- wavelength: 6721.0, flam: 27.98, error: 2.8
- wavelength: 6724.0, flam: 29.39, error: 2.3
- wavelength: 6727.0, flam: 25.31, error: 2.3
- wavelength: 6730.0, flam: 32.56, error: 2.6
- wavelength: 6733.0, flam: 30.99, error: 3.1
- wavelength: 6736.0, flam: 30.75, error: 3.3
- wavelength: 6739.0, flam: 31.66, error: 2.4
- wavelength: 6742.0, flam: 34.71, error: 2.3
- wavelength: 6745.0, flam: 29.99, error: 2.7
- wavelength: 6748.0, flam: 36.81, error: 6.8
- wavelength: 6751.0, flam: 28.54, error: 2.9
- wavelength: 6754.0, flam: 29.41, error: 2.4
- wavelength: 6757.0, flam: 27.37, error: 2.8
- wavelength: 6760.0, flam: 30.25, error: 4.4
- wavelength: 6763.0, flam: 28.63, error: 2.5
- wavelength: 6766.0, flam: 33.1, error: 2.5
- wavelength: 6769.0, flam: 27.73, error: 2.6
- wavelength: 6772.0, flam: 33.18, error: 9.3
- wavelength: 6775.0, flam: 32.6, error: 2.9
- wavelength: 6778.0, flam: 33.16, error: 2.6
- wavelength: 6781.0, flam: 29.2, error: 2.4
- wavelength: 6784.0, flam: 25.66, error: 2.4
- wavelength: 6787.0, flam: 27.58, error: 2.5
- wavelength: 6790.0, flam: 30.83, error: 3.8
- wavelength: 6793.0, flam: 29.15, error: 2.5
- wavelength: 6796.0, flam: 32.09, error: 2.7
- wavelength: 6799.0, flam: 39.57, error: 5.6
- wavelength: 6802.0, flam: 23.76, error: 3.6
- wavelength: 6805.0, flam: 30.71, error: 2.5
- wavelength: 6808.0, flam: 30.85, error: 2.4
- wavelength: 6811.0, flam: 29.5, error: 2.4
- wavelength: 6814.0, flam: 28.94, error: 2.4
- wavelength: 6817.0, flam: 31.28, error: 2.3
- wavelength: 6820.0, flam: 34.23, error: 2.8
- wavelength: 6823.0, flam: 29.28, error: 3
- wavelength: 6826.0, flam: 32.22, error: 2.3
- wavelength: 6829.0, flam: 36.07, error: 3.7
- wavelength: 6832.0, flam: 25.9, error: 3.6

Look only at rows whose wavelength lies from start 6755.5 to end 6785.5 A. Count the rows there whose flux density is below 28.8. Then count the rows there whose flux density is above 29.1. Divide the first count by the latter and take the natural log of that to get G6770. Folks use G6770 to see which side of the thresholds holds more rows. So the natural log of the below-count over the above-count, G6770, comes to -0.41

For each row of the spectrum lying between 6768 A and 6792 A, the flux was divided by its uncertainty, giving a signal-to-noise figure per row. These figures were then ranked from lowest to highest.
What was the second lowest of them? 8.1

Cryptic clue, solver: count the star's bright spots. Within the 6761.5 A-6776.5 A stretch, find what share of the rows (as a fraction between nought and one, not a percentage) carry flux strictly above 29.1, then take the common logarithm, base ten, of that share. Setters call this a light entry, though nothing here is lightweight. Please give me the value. -0.22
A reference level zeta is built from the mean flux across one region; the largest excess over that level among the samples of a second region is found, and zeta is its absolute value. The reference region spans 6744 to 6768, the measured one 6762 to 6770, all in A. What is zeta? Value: 2.6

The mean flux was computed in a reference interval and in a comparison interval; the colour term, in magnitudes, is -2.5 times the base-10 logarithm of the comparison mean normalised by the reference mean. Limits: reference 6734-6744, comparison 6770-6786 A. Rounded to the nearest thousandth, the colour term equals 0.056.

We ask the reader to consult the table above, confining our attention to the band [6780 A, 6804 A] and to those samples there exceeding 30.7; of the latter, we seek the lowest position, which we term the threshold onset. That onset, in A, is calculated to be 6790.0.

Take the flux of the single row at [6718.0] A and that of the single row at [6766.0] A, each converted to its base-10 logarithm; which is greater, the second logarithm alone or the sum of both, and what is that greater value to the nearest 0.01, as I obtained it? 3.10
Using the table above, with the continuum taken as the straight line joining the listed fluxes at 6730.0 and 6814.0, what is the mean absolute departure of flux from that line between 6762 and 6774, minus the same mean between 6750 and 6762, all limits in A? 0.0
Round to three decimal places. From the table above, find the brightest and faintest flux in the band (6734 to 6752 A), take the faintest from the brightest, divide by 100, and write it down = 0.083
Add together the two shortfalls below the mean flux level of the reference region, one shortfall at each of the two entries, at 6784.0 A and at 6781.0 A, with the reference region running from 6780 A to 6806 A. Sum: 5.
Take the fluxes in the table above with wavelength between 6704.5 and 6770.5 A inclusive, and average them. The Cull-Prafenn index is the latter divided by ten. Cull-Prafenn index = 3.048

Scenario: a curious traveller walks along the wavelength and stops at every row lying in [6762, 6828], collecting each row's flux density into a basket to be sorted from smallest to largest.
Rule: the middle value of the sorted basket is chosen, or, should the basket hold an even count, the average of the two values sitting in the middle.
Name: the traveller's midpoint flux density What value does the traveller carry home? 30.8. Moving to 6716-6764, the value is 30.1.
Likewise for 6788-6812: 30.8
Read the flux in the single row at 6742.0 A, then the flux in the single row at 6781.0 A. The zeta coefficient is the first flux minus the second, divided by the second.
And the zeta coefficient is 0.19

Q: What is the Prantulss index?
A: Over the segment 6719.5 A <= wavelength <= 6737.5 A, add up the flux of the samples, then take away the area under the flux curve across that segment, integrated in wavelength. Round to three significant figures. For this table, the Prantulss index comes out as -354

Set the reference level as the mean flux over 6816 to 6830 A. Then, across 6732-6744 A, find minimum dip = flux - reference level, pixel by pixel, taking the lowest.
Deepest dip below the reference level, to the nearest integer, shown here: -2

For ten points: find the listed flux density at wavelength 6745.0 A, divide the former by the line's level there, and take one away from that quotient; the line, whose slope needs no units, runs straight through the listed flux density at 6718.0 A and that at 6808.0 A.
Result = -0.165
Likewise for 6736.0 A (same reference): -0.161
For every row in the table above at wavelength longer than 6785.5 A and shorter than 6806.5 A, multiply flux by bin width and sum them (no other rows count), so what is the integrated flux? 641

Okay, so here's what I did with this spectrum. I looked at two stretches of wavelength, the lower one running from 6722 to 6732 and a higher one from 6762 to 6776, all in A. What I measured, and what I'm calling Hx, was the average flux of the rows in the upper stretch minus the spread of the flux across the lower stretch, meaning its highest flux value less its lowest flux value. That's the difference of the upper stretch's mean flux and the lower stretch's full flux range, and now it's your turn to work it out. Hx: 23.8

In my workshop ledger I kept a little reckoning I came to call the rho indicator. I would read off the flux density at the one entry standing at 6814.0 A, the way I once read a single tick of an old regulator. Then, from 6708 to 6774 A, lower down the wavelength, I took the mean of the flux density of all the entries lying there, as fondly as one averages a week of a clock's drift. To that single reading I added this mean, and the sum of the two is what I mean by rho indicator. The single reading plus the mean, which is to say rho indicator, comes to 60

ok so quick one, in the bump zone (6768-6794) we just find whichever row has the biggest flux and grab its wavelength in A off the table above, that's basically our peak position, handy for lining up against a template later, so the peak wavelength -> 6772.0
